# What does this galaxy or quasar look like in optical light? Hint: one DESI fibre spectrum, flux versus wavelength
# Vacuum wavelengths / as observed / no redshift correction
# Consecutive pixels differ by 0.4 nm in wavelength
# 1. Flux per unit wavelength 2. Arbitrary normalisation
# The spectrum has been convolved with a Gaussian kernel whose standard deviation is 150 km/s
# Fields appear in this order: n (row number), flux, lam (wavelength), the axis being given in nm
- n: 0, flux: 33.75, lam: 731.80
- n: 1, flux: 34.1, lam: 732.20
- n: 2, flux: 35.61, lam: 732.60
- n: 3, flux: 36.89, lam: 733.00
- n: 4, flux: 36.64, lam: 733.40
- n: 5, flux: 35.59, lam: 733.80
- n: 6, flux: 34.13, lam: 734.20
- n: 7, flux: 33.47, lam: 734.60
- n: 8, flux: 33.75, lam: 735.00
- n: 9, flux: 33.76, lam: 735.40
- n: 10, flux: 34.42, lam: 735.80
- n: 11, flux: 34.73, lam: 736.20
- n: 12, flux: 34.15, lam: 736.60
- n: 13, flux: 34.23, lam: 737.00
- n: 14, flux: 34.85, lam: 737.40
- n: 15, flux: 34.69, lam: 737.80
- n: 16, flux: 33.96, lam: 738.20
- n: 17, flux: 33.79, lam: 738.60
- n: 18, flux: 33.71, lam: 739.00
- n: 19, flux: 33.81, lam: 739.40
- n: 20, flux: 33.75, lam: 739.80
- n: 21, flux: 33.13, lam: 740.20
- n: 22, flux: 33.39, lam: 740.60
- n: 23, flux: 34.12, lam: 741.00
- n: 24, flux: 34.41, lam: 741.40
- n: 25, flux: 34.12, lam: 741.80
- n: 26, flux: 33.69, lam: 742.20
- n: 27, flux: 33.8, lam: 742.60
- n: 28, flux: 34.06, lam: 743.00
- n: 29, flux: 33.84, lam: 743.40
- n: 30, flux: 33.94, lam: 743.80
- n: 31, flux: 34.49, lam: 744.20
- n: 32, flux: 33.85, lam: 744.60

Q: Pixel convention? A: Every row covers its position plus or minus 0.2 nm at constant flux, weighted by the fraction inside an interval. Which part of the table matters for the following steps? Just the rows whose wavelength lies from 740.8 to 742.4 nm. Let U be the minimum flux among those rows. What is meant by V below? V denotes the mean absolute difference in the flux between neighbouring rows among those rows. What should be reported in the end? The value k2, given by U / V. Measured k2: 100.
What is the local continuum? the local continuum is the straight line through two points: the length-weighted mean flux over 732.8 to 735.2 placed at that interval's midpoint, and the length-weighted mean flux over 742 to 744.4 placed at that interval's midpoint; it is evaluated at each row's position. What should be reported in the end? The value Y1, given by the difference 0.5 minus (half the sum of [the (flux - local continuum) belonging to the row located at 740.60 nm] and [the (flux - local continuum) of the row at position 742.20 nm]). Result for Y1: 1.15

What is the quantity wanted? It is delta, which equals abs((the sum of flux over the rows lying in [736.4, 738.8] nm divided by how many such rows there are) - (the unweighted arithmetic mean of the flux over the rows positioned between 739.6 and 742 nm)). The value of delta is 0.46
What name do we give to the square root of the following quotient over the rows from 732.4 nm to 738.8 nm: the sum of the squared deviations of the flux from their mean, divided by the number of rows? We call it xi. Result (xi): 0.993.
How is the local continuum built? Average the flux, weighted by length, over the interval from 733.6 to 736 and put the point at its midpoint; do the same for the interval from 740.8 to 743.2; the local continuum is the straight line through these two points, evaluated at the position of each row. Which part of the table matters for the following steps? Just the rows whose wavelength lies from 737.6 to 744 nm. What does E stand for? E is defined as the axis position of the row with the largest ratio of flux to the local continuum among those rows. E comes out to 737.80 nm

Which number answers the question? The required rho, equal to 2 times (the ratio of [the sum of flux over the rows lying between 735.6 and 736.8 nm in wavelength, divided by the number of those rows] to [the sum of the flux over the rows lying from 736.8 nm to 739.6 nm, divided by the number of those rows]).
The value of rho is 2.02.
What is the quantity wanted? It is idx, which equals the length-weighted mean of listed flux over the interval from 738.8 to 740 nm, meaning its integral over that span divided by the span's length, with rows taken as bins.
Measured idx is 33.8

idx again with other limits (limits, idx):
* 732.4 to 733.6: 36.4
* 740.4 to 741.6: 34.0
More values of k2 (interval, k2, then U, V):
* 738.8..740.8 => 127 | 33.13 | 0.26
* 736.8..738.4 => 67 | 33.96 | 0.50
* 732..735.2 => 36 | 33.47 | 0.93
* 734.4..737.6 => 92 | 33.47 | 0.36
